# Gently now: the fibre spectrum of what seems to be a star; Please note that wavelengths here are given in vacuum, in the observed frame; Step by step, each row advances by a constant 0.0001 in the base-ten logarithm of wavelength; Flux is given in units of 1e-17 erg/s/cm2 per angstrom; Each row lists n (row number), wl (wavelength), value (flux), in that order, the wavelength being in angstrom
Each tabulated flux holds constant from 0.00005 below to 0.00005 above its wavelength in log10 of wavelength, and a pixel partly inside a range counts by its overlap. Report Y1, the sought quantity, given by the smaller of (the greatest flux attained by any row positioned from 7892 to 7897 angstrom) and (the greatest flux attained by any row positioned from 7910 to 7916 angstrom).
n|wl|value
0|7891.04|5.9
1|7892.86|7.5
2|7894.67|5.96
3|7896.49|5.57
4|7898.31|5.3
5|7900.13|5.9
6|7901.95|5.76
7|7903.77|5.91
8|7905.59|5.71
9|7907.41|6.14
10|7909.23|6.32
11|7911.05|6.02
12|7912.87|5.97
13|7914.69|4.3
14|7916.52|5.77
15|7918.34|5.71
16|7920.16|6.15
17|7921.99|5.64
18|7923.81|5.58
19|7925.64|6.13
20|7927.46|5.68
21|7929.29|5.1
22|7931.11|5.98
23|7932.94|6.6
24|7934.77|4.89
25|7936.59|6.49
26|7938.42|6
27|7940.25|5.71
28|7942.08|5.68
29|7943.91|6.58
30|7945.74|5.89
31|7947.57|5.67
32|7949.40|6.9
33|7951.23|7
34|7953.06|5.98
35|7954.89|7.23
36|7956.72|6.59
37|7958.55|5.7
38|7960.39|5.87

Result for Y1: 6.02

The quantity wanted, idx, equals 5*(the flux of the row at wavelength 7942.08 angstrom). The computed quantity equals 28.4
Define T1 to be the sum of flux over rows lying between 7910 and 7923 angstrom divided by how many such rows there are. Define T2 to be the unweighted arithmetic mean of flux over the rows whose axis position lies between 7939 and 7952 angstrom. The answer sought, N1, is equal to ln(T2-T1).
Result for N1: -0.59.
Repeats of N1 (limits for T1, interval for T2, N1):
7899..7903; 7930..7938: -1.83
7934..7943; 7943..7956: -0.34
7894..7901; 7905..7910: -0.98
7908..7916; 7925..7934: -1.40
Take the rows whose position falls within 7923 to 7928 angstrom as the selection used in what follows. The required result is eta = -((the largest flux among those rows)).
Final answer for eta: -6.1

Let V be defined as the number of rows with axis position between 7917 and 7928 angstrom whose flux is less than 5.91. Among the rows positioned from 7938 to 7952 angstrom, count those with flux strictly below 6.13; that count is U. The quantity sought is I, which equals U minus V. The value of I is 1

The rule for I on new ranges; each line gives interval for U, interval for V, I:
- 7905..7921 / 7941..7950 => 3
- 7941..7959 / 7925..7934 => 3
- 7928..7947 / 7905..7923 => 2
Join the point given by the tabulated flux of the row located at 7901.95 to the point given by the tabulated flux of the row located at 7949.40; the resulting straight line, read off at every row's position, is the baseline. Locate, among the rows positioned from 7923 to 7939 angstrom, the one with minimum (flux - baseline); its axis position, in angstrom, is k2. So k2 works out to 7934.77 angstrom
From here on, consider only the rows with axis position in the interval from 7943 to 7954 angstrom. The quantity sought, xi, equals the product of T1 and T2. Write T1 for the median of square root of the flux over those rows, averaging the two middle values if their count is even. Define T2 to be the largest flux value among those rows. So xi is 17.5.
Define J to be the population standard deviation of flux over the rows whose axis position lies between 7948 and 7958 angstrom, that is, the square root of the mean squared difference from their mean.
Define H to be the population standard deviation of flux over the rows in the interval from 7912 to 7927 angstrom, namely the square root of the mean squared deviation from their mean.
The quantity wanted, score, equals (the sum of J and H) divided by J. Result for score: 2.28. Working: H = 0.55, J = 0.43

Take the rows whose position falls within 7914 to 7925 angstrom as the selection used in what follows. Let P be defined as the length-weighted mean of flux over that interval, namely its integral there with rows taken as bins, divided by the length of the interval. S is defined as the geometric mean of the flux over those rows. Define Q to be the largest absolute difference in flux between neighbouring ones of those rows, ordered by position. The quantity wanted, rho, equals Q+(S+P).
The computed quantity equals 12.5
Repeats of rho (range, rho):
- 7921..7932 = 12.2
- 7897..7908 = 12.1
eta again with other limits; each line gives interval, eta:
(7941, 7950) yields -6.9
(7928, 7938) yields -6.6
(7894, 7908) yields -6.1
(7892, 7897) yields -7.5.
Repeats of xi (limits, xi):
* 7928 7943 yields 16.0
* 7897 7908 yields 14.8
